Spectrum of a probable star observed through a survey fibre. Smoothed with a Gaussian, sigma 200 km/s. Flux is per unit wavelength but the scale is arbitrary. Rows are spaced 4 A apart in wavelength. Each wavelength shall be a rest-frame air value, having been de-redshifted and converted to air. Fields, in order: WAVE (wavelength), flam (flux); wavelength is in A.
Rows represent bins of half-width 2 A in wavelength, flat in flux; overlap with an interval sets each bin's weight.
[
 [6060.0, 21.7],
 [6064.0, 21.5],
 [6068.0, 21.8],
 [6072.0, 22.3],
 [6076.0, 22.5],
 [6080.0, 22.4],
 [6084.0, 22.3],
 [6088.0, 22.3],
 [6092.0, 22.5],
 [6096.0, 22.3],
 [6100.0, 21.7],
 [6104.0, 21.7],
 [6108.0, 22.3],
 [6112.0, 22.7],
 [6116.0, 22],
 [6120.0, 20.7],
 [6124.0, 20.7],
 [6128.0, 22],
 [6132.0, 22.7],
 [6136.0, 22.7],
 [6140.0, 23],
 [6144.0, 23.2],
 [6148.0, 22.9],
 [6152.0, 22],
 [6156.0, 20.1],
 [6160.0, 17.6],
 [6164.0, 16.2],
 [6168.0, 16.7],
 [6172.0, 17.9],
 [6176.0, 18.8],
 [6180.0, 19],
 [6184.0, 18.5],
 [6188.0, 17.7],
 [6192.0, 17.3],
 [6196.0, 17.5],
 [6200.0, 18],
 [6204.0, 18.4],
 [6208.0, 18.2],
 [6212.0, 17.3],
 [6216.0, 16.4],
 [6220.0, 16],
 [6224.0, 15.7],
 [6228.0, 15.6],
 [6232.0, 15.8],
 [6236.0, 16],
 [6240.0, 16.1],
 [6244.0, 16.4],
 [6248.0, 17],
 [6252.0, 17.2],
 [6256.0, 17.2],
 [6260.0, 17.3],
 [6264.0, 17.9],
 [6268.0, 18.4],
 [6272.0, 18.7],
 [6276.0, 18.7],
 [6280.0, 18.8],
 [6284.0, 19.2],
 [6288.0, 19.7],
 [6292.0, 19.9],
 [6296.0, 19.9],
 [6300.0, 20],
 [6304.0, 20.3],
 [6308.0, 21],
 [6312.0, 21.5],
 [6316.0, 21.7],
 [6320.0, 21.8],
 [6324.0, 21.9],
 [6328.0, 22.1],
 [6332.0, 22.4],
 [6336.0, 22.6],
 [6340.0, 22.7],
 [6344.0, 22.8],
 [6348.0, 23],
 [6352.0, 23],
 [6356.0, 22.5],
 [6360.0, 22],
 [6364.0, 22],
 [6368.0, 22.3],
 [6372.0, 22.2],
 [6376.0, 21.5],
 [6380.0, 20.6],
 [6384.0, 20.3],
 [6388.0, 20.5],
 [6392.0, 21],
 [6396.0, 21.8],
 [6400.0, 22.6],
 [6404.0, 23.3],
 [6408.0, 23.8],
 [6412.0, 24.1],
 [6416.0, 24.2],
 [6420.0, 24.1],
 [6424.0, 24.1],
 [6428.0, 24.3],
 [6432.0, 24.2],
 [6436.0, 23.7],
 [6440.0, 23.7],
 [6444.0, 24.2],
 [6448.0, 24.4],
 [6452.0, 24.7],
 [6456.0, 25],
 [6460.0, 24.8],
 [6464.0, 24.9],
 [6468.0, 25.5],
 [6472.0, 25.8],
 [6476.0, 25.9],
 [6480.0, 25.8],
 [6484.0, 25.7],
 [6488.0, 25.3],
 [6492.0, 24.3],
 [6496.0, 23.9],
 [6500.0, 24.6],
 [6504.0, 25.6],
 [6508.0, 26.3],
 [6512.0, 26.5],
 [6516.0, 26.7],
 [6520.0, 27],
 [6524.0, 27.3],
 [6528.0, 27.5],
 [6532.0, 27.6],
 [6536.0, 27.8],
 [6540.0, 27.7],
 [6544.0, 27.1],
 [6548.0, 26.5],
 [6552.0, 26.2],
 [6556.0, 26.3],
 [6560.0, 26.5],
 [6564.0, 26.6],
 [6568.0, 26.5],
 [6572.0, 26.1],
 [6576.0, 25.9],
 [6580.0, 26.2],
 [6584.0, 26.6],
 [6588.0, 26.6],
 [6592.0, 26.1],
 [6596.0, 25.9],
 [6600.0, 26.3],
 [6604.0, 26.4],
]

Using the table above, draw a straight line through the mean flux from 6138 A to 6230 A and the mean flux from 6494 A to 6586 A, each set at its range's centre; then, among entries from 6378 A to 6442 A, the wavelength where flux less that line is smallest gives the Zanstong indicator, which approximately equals 6384.0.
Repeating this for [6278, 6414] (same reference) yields 6384.0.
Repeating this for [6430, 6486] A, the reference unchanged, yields 6440.0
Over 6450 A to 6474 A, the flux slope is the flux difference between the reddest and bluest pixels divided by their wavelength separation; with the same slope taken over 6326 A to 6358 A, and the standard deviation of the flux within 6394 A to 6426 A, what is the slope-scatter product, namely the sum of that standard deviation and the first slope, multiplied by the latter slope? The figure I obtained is 0.01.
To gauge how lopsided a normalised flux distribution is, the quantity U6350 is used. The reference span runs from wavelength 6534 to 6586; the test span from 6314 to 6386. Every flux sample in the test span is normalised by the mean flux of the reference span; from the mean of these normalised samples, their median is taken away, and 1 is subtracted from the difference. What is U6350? -1.00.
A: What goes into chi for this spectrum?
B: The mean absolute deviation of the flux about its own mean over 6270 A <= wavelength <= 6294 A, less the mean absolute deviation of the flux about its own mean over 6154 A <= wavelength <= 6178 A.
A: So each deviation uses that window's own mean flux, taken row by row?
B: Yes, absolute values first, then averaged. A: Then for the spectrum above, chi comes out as -0.6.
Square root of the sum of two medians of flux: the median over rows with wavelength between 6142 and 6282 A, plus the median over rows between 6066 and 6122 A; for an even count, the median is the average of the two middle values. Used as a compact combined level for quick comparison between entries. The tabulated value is 6.32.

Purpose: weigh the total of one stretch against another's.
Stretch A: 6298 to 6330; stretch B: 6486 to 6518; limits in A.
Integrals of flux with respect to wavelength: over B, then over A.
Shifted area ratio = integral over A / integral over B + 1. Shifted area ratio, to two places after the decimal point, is 1.84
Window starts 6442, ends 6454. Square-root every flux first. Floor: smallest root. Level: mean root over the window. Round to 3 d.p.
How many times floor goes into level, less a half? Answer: 0.505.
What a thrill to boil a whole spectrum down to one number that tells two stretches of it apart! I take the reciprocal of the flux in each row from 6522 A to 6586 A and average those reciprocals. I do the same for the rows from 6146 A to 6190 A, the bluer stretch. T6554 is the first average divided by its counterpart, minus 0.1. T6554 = 0.60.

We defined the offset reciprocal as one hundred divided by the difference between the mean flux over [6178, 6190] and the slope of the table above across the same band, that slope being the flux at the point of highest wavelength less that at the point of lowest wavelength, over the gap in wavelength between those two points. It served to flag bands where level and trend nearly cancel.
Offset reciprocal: 5.39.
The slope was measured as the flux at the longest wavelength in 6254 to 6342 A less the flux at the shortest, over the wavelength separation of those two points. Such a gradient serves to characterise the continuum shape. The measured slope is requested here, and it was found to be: 0.07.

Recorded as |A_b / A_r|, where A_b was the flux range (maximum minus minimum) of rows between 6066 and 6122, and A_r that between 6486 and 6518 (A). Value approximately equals 1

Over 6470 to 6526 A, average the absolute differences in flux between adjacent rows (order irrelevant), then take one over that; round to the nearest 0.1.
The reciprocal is 2.4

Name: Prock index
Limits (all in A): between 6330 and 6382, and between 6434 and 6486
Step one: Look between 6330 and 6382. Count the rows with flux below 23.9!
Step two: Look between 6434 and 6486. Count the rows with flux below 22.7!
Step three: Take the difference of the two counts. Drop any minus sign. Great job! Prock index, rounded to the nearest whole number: 13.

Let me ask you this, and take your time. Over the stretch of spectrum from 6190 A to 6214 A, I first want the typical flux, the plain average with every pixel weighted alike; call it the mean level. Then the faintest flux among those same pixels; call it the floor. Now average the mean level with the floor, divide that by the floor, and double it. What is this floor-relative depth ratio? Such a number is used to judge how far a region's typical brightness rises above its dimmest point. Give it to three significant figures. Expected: 2.03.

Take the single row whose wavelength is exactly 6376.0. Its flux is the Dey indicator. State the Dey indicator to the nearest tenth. 21.5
